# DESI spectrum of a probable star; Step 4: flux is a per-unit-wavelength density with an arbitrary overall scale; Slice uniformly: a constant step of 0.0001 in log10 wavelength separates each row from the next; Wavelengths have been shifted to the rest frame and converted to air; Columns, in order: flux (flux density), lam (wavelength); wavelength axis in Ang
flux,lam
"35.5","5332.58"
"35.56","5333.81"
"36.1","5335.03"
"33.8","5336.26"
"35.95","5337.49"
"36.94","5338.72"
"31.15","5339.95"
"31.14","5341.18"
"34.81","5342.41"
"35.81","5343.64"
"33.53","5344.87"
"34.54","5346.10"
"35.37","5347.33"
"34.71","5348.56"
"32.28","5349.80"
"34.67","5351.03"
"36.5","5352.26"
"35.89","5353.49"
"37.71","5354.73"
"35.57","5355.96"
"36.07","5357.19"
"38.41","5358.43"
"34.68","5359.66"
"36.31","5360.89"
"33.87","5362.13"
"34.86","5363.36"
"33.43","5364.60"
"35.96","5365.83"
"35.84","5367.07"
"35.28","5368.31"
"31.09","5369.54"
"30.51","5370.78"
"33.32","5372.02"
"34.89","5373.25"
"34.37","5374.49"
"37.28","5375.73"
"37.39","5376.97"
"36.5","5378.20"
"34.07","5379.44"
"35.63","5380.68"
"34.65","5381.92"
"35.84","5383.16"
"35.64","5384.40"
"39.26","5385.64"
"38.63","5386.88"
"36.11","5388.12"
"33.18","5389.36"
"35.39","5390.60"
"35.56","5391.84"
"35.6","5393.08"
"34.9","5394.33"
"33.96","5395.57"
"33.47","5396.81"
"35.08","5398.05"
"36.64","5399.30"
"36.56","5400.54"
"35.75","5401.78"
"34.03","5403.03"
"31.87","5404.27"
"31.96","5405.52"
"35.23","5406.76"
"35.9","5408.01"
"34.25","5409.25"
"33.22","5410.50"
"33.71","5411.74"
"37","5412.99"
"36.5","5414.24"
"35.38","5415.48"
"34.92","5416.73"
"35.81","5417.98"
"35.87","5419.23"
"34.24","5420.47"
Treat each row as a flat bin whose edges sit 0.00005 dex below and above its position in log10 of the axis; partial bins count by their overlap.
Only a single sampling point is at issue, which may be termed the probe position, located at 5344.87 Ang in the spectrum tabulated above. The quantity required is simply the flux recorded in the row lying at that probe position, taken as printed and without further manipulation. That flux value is 33.53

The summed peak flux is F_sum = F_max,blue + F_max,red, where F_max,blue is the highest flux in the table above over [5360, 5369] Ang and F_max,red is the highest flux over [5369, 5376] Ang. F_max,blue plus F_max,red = 73.6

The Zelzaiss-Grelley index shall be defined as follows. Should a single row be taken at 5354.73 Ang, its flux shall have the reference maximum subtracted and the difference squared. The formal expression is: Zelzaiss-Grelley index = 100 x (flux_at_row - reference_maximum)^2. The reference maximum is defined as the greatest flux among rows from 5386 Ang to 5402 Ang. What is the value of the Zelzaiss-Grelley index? 85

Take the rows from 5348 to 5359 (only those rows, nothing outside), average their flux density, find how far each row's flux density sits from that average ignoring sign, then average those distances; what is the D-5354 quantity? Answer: 1.29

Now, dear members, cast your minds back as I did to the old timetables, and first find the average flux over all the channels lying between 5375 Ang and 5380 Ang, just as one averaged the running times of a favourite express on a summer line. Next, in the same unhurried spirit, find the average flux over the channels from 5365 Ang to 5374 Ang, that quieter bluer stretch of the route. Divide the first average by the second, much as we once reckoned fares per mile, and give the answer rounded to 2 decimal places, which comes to 1.07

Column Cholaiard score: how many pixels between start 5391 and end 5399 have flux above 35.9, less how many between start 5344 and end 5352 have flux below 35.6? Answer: -6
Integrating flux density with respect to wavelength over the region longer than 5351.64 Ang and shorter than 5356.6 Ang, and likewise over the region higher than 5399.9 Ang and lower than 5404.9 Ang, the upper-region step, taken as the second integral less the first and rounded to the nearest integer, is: -8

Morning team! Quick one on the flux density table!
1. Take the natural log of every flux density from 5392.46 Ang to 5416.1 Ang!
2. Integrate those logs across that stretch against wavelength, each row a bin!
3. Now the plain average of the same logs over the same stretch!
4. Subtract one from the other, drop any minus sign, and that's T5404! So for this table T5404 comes 80.3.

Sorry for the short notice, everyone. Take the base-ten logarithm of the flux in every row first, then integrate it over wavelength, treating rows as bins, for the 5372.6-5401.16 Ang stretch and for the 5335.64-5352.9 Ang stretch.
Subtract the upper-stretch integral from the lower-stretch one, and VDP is -18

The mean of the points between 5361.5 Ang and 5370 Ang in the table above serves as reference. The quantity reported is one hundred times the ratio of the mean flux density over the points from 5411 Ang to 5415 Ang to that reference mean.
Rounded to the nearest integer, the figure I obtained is 104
